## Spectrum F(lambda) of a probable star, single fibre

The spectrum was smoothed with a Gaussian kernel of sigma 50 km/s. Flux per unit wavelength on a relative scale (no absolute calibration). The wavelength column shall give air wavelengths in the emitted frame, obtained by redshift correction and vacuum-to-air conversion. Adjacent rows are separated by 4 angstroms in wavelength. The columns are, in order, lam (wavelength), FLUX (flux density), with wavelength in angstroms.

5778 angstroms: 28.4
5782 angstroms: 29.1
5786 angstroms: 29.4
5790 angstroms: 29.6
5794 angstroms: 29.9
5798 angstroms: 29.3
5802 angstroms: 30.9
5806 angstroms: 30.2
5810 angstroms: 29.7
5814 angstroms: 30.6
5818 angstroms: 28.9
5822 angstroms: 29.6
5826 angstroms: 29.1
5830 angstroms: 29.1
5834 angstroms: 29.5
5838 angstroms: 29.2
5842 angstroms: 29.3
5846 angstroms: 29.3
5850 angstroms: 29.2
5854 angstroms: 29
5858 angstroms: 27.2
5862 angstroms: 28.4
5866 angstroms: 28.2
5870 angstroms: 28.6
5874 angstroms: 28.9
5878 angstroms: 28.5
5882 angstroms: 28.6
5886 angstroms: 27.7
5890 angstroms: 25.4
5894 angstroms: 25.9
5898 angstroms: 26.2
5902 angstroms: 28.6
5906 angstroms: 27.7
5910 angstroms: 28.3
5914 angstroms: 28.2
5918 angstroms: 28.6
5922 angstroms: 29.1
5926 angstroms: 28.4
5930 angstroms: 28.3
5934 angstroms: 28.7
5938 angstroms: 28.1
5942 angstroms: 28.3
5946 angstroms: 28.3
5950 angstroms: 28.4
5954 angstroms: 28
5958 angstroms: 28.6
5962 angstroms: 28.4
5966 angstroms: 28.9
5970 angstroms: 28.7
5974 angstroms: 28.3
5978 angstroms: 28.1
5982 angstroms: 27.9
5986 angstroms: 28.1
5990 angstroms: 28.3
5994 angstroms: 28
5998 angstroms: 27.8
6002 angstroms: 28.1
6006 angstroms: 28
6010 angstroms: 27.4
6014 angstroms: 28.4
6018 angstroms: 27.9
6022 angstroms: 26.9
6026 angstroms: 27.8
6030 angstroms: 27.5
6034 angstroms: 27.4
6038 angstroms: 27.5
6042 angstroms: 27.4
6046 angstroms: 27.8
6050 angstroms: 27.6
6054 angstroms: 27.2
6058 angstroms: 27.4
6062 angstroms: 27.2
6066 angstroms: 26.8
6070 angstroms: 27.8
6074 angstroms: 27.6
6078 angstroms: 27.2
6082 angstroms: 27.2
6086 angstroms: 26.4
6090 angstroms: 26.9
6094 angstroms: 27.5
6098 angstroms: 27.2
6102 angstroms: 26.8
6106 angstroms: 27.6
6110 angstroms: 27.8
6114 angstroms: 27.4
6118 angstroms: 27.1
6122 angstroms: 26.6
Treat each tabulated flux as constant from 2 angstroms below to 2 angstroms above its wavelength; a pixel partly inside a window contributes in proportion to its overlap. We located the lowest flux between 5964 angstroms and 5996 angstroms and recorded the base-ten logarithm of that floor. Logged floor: 1.45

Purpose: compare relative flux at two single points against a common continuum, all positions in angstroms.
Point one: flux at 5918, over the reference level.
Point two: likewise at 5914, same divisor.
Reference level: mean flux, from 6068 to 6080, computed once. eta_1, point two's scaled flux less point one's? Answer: -0.015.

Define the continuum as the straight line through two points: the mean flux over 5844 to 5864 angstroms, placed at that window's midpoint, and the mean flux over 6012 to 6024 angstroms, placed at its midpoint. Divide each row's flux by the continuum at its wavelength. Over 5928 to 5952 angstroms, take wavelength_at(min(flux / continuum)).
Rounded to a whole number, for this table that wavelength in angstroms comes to 5938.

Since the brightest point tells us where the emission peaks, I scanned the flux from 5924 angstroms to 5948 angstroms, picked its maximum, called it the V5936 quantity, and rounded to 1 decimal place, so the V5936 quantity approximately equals 28.7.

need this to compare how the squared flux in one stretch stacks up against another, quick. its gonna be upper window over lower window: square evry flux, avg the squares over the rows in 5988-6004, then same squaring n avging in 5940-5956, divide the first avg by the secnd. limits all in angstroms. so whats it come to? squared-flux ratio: 0.99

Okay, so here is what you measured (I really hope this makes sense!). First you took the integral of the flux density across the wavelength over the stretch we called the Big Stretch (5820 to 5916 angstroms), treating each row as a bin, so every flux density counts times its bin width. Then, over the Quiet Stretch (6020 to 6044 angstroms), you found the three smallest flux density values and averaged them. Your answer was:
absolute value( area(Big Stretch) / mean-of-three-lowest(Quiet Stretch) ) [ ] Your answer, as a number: 100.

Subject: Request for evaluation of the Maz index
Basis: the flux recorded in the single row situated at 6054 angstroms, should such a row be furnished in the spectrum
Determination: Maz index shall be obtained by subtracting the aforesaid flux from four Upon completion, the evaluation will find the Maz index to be -23.2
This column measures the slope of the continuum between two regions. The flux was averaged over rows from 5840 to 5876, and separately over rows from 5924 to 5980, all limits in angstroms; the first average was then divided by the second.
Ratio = 1.01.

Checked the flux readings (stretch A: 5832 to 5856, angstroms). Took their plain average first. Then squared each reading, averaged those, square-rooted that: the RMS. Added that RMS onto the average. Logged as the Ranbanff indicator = 58.5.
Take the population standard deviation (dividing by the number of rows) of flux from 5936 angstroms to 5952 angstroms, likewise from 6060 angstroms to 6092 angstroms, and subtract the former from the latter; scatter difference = 0.31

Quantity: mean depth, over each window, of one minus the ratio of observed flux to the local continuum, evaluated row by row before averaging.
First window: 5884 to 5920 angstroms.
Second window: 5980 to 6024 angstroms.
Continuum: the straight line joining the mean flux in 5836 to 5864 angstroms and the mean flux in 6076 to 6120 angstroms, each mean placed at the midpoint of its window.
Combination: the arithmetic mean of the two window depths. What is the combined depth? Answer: 0.017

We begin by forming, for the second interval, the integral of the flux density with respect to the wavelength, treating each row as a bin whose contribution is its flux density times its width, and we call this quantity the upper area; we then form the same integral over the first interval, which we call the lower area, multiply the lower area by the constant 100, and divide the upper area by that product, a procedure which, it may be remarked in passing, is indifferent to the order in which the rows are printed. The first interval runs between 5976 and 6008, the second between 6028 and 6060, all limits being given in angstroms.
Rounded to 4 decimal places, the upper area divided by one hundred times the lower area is 0.0098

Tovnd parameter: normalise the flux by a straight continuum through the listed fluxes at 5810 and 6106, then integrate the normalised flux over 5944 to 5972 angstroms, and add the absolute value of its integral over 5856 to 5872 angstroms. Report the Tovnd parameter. 43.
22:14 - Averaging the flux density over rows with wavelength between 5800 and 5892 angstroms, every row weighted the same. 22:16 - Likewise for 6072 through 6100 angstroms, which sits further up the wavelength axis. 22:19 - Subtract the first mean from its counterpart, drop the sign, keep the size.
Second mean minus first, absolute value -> 1.8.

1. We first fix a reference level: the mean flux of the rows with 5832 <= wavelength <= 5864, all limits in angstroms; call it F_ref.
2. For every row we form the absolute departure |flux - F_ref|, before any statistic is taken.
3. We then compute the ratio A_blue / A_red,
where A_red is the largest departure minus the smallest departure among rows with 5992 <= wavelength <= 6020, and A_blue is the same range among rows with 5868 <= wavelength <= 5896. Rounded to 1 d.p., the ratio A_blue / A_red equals 3.5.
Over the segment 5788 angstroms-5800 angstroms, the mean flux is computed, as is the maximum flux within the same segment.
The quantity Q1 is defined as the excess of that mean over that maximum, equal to -0.30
